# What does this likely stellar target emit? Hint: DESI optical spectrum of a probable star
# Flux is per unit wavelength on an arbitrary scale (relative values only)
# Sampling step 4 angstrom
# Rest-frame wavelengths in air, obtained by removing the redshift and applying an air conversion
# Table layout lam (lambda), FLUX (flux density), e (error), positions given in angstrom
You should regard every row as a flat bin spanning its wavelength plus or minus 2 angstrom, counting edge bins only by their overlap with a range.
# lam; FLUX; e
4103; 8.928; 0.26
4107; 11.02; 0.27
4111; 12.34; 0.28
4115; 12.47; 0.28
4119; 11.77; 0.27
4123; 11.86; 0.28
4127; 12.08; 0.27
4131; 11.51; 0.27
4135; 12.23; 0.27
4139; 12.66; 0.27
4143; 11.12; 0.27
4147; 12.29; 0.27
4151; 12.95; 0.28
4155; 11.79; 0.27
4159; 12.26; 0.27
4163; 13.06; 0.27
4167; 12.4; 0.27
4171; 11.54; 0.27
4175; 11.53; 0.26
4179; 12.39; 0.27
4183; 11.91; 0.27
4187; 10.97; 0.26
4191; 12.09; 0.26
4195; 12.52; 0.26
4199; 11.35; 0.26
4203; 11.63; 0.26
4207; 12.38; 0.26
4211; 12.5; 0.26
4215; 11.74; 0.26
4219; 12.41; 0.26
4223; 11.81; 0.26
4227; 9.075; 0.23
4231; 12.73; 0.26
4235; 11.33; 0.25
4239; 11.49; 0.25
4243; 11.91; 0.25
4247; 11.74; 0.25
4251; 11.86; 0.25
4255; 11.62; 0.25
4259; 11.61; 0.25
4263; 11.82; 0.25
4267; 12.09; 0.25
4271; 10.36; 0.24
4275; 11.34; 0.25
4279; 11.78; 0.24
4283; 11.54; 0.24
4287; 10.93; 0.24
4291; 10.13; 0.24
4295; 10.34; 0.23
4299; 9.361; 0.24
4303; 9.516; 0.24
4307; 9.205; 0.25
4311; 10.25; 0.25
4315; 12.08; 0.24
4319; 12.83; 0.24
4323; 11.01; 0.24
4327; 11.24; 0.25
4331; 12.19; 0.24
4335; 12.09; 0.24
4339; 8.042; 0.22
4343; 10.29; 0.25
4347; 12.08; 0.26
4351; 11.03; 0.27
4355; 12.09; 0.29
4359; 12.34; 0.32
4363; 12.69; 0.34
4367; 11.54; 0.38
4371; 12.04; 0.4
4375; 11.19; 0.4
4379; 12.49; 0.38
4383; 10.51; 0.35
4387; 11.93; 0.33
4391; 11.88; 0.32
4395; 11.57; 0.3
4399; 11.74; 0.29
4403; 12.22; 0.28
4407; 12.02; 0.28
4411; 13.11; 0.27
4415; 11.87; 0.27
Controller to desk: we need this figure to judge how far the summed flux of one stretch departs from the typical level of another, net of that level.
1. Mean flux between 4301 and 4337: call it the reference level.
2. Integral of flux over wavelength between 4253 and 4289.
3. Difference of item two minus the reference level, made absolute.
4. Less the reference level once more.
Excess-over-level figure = 390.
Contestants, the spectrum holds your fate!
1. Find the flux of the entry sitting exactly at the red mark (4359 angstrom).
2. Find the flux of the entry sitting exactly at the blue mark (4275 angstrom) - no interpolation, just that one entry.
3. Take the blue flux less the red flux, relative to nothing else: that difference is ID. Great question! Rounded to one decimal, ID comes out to -1.0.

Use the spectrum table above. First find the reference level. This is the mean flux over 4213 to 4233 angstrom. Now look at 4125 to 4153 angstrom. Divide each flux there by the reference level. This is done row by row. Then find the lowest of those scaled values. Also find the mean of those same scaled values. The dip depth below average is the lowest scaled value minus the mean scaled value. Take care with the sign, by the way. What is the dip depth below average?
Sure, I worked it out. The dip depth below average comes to -0.087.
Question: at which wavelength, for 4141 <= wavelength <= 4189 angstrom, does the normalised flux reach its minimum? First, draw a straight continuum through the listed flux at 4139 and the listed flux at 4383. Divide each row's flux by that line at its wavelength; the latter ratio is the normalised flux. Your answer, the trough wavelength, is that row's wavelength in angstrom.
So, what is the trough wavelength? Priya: 4143 angstrom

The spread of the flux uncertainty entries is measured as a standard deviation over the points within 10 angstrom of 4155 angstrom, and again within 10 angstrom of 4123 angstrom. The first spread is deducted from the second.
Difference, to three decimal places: 0.001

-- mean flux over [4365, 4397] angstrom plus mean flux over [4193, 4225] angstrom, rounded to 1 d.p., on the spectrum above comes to 23.7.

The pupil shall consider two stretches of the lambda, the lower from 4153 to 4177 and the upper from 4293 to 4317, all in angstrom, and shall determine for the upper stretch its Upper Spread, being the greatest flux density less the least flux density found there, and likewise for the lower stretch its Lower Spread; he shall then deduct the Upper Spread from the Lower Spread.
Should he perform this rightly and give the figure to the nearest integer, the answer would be -1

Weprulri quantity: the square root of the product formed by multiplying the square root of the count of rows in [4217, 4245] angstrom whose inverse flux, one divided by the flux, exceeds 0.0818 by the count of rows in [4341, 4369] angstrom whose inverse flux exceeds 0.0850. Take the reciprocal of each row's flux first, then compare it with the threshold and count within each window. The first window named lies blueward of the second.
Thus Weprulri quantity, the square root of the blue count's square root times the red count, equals 2.59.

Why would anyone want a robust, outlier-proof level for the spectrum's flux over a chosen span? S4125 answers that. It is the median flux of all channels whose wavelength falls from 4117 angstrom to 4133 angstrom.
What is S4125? 11.8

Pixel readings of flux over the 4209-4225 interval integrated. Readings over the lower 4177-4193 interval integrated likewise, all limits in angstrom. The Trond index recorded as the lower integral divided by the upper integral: 0.98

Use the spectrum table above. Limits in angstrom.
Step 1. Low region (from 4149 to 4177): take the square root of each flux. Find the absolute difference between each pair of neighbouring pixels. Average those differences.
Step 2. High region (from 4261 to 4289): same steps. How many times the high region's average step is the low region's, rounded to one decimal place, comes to 1.1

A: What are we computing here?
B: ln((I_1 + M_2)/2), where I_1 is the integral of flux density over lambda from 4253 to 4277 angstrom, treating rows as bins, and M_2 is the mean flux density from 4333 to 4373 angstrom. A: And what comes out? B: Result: 5.0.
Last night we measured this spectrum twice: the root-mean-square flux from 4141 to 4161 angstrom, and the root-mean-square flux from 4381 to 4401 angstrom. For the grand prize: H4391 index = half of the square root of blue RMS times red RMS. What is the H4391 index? 5.91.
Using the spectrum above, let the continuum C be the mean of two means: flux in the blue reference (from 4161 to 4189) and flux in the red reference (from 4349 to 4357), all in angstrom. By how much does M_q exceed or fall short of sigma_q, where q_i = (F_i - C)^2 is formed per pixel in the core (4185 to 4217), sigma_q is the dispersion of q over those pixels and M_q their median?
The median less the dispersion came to 0.0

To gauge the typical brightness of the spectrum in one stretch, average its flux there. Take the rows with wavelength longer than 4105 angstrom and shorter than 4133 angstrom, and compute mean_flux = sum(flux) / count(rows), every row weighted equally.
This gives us 11.9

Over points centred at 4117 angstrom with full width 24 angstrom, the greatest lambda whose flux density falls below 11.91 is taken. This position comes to 4123 angstrom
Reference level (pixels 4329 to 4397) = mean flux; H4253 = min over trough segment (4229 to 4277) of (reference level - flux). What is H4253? -1.2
